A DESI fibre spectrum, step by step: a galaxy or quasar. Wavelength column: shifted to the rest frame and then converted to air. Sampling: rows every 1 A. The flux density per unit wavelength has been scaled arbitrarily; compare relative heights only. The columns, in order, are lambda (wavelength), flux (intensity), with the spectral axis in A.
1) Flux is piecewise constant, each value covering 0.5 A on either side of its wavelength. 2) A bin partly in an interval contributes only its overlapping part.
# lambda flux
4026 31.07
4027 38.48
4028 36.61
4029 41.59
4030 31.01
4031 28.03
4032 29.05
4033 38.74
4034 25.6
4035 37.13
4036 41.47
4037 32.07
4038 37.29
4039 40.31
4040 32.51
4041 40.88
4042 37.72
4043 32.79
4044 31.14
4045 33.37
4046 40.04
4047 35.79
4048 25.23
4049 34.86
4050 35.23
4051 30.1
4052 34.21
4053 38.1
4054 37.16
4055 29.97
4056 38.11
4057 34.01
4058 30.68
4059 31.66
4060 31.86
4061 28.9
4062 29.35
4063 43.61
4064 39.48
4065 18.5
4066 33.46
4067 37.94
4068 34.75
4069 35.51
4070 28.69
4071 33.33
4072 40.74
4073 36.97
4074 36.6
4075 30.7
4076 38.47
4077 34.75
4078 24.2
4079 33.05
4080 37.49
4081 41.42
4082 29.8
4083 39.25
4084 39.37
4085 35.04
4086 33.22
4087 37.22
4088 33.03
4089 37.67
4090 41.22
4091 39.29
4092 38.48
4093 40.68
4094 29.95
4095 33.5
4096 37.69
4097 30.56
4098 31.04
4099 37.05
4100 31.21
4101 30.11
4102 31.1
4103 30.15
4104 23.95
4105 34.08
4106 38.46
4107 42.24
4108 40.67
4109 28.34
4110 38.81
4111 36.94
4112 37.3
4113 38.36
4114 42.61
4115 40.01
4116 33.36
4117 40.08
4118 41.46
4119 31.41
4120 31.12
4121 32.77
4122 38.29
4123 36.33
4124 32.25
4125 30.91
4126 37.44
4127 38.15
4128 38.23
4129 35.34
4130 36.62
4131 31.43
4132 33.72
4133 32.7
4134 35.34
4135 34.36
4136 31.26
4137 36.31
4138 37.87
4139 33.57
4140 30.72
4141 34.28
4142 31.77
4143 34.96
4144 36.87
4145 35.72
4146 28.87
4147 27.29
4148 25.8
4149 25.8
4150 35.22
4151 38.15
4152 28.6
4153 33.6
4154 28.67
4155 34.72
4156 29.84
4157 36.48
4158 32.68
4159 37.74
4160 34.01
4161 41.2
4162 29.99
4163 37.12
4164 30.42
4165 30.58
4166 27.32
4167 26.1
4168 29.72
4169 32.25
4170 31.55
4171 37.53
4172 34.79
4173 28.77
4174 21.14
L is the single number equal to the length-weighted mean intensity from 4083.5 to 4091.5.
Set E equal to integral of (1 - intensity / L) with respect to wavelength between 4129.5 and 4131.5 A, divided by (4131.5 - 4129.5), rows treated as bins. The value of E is 0.081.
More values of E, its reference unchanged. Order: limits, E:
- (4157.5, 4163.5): 0.042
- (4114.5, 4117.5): -0.022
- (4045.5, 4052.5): 0.091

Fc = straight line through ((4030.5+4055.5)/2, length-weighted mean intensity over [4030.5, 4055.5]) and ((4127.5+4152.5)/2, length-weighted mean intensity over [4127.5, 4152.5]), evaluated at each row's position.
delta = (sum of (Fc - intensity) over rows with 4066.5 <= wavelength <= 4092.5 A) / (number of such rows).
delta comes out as -1.8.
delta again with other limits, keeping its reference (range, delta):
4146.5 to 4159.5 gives 1.2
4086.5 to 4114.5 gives -1.7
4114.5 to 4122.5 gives -2.6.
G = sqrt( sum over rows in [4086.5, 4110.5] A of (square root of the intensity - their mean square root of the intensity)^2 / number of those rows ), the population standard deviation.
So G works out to 0.41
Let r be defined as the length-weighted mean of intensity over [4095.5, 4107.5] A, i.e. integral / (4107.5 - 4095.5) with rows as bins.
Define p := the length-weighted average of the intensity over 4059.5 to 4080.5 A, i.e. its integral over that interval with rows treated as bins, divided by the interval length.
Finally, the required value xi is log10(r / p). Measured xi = -0.008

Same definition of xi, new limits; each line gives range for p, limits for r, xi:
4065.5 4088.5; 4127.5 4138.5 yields -0.002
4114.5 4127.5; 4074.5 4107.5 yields -0.012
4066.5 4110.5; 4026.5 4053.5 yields -0.002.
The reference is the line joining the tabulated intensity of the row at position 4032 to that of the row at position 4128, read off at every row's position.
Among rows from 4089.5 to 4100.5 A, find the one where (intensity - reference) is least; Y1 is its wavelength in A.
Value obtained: 4094 A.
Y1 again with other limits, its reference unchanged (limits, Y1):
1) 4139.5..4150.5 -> 4149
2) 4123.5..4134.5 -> 4131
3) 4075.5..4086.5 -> 4078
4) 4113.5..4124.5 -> 4120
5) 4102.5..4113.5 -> 4104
